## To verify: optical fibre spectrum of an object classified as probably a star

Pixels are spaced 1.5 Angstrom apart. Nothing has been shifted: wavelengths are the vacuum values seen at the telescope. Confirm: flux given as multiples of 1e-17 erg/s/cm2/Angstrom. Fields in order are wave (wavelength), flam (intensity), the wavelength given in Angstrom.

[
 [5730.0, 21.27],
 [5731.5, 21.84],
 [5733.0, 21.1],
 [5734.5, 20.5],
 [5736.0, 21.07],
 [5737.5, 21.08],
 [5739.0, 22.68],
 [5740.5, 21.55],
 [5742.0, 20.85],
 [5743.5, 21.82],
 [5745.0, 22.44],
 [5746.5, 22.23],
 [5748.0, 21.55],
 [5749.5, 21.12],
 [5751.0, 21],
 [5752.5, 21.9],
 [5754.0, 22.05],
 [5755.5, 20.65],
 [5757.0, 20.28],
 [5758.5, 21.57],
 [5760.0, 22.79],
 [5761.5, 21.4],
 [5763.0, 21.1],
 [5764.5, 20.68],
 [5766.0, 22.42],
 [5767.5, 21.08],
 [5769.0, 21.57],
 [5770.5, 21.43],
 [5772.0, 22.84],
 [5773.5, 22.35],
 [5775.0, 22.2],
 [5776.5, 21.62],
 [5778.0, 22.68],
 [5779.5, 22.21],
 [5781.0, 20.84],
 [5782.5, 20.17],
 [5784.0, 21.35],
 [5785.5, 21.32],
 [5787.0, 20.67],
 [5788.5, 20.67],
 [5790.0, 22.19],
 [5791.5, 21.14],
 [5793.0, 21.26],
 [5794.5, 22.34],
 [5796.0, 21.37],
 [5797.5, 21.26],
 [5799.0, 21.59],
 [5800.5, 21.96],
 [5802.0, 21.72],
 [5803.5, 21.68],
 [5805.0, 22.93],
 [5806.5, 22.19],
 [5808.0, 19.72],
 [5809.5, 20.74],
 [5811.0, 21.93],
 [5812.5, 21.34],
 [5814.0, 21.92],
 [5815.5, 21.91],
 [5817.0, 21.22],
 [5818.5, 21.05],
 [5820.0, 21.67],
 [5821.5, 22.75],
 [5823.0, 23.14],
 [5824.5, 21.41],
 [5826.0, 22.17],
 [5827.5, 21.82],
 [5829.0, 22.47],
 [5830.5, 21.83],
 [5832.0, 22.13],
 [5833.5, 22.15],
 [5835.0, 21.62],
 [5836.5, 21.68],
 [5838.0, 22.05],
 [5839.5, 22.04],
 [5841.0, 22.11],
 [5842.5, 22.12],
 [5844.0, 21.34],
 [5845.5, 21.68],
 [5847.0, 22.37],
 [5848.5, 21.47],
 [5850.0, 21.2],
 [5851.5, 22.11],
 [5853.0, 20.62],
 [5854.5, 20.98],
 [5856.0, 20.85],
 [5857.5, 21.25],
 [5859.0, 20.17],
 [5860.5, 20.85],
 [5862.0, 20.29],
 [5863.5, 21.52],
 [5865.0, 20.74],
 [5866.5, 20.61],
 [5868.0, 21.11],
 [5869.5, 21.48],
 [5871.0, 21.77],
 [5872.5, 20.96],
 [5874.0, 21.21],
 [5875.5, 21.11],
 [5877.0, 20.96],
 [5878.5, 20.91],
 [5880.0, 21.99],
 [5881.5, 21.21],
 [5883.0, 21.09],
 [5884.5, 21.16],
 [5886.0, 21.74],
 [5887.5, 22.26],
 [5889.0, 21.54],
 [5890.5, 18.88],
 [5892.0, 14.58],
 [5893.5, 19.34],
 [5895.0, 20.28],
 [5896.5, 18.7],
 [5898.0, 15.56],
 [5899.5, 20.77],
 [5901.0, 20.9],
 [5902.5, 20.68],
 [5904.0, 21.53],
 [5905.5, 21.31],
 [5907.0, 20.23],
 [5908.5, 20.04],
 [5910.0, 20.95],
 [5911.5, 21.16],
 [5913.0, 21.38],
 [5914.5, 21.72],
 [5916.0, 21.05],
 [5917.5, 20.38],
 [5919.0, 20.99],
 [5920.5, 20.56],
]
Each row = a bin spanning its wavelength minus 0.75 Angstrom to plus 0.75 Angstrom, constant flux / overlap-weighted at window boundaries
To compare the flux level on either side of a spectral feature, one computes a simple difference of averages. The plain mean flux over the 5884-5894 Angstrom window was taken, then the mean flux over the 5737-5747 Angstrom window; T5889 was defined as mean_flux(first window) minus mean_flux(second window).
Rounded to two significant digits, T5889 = -1.9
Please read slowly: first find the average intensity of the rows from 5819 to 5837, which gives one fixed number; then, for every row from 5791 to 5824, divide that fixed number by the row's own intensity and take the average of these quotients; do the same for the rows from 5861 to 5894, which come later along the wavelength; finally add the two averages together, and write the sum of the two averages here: 2.09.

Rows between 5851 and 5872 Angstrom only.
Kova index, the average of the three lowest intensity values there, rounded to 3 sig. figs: 20.4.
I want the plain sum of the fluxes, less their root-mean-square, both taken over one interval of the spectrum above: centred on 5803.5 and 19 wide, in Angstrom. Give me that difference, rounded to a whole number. 259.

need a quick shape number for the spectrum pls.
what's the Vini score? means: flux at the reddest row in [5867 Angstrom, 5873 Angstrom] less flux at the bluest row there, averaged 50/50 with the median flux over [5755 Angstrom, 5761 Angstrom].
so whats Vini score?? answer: 10.5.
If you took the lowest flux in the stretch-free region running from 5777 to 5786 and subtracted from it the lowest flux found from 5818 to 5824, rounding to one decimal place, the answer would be -0.9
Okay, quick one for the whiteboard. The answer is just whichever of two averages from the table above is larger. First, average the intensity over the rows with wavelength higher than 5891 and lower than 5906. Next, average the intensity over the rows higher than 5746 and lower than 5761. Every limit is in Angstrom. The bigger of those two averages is 21.5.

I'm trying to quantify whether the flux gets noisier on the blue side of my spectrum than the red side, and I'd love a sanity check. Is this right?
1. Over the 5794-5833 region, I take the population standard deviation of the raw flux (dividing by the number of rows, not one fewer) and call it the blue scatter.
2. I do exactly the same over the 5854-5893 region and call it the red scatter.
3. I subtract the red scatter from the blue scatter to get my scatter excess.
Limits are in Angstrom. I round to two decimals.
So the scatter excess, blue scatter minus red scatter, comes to -0.71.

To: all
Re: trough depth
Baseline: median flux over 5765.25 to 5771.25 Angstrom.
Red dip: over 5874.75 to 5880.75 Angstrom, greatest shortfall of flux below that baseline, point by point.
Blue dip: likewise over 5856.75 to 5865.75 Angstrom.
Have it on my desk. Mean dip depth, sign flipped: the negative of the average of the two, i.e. -1.0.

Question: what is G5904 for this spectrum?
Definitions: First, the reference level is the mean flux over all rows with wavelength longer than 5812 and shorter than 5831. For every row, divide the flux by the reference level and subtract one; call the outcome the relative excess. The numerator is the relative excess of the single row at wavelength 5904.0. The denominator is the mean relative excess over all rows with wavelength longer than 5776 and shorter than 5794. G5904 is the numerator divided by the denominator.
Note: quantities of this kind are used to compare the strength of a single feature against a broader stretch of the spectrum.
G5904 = 1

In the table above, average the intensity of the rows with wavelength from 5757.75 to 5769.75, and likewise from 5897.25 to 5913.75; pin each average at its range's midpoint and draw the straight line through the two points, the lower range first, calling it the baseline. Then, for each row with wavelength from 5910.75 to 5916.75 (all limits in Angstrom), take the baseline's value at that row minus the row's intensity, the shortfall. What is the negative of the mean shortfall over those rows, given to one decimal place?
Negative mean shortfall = 1.0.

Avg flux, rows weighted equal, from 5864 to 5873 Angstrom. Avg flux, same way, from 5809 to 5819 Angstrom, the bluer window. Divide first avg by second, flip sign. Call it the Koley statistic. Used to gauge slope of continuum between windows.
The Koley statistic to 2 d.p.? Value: -0.98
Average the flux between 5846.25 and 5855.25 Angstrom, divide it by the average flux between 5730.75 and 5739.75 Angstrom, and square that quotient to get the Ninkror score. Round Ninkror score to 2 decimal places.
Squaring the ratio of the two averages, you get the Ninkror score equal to 1.01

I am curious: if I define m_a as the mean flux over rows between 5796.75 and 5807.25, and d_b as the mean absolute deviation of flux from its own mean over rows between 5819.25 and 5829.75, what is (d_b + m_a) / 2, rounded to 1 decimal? 11.2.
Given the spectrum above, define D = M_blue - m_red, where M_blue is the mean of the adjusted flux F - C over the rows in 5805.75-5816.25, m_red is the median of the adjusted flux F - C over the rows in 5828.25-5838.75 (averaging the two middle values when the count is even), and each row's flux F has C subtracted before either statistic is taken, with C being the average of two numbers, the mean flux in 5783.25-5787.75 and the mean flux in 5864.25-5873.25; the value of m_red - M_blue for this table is 0.7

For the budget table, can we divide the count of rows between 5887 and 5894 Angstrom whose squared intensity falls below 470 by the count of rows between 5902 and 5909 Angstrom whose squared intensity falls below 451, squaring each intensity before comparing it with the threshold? 1.3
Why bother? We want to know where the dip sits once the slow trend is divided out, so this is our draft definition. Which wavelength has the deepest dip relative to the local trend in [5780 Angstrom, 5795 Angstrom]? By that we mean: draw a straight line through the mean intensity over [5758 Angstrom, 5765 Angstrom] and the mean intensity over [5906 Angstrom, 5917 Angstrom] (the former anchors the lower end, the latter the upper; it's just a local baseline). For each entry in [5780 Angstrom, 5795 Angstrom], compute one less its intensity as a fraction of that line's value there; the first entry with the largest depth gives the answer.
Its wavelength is 5782.5 Angstrom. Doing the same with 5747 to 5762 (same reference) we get 5757.0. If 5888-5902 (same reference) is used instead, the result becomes 5892.0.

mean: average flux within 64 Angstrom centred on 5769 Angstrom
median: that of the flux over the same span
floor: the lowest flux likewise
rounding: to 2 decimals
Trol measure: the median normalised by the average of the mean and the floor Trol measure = 1.03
